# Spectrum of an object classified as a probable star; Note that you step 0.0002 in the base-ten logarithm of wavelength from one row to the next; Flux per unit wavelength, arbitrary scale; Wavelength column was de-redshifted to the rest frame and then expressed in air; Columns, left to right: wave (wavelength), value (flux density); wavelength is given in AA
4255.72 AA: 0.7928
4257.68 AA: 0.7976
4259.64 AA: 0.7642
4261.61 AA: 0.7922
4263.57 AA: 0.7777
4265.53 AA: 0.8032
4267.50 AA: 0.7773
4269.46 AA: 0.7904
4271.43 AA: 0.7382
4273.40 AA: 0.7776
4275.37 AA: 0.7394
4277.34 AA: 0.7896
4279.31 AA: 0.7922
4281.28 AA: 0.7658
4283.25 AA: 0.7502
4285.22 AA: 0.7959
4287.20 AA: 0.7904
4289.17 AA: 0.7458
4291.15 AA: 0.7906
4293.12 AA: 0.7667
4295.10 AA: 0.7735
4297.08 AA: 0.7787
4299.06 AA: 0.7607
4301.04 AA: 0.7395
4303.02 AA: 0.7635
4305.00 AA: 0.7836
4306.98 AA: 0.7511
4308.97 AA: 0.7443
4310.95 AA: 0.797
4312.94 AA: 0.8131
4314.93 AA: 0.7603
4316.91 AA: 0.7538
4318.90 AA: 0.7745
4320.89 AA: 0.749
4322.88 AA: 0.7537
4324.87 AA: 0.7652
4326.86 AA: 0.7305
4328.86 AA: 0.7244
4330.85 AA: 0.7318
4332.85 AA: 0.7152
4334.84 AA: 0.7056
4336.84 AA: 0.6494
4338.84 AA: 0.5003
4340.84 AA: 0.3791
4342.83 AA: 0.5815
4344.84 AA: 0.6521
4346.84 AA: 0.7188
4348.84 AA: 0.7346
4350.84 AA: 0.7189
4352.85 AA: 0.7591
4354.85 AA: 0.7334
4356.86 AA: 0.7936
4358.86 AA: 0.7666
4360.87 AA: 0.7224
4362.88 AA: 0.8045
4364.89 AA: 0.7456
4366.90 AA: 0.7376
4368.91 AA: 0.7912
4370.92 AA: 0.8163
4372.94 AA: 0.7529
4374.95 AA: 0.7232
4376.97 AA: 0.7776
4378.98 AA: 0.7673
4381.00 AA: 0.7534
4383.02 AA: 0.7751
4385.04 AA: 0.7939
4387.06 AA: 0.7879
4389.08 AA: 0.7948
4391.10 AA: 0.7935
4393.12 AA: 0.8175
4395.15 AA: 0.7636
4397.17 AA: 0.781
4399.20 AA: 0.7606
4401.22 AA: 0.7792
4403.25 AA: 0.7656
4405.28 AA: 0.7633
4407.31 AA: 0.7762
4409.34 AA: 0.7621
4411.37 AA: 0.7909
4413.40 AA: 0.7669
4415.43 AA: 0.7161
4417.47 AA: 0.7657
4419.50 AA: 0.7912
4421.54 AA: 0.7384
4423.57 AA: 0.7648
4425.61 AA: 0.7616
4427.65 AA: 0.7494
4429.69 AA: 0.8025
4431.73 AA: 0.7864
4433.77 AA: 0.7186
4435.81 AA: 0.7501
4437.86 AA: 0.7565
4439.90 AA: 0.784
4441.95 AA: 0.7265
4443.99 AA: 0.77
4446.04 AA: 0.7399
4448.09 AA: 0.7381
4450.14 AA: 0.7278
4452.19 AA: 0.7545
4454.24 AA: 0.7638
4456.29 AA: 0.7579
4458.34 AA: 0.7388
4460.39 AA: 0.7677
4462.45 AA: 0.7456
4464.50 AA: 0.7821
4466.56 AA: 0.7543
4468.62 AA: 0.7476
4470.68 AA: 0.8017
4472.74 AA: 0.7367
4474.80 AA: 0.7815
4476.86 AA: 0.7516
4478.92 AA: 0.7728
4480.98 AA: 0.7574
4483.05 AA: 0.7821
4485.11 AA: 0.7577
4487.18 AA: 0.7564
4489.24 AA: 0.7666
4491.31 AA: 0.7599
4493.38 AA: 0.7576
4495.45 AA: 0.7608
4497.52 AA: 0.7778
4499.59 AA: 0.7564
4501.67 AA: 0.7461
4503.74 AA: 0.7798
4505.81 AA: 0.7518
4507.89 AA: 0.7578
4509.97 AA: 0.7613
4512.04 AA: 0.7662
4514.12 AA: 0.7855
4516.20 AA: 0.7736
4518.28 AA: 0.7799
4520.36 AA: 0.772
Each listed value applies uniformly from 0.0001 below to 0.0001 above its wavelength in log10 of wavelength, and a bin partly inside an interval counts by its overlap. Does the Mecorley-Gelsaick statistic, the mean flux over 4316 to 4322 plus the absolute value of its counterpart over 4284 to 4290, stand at 1.536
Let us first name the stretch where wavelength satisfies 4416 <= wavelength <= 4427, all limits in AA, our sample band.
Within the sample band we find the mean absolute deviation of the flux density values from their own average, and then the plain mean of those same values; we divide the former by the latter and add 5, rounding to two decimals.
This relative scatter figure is 5.02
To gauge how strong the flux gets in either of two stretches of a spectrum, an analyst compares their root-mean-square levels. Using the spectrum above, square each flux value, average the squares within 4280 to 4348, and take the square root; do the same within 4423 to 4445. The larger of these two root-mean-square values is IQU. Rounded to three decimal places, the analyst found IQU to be 0.761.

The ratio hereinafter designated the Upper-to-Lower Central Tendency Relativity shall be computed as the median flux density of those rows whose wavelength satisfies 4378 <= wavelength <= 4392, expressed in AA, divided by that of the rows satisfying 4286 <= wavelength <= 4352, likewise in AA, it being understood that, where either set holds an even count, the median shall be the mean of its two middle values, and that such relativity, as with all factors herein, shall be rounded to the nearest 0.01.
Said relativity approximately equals 1.05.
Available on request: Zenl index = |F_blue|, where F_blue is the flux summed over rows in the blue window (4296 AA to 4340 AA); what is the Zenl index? 16.2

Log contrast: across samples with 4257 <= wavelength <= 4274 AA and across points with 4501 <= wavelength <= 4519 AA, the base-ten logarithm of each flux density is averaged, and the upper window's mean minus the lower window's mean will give -0.007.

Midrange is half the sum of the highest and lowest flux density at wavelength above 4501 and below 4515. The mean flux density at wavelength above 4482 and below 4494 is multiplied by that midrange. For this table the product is 0.585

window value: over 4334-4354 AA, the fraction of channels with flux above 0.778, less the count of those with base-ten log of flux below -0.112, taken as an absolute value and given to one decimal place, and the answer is 10.0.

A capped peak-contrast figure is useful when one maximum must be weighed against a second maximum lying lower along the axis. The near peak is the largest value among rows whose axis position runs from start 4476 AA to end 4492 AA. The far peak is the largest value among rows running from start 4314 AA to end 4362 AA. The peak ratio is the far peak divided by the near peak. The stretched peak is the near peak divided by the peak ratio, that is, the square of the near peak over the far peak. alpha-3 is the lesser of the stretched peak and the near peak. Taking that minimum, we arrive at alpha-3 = 0.771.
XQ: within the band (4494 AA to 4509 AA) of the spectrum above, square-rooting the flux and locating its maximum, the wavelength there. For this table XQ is 4503.74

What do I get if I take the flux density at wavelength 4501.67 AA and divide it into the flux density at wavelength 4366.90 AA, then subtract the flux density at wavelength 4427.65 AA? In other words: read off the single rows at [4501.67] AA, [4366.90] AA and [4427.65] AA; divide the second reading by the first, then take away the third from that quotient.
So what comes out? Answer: 0.24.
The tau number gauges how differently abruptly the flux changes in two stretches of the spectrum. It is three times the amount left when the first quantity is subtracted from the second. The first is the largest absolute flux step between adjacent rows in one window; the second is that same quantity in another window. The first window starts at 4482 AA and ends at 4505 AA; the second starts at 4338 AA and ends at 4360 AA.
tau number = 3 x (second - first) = 0.51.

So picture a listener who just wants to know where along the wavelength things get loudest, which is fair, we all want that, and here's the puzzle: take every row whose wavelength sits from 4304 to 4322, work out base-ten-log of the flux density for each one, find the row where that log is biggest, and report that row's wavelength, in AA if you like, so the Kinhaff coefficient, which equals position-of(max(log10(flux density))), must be 4312.94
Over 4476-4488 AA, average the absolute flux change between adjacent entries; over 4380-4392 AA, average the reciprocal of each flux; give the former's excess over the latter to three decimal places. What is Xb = -1.260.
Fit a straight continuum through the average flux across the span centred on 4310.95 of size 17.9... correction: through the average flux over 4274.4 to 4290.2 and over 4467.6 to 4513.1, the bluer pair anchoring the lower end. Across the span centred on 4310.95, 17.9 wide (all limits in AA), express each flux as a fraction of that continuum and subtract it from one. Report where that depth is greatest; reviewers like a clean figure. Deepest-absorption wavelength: 4308.97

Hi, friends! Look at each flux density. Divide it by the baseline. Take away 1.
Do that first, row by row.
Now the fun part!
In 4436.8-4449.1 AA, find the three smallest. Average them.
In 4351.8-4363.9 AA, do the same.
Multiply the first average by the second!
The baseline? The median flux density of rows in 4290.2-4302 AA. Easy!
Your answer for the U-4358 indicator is 0.0019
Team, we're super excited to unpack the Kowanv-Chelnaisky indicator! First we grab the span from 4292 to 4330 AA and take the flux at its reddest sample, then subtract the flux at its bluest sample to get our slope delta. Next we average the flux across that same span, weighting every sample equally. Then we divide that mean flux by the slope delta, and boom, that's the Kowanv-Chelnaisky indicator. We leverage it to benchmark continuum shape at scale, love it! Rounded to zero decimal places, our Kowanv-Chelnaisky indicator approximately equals -18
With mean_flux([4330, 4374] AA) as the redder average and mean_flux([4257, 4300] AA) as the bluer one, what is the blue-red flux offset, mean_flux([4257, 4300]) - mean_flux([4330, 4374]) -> 0.070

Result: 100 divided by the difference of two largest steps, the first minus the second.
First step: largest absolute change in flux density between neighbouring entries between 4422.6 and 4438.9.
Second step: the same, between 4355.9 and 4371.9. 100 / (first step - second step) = -6993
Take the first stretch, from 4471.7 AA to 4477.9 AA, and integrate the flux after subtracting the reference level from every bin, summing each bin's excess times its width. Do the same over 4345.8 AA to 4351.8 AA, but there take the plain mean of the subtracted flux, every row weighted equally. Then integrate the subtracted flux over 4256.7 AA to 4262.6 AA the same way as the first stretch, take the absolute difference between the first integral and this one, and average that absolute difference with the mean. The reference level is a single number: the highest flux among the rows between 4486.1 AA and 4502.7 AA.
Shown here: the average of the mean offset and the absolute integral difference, 0.059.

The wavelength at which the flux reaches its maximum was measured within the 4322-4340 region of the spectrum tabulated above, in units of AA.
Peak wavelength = 4324.87 AA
